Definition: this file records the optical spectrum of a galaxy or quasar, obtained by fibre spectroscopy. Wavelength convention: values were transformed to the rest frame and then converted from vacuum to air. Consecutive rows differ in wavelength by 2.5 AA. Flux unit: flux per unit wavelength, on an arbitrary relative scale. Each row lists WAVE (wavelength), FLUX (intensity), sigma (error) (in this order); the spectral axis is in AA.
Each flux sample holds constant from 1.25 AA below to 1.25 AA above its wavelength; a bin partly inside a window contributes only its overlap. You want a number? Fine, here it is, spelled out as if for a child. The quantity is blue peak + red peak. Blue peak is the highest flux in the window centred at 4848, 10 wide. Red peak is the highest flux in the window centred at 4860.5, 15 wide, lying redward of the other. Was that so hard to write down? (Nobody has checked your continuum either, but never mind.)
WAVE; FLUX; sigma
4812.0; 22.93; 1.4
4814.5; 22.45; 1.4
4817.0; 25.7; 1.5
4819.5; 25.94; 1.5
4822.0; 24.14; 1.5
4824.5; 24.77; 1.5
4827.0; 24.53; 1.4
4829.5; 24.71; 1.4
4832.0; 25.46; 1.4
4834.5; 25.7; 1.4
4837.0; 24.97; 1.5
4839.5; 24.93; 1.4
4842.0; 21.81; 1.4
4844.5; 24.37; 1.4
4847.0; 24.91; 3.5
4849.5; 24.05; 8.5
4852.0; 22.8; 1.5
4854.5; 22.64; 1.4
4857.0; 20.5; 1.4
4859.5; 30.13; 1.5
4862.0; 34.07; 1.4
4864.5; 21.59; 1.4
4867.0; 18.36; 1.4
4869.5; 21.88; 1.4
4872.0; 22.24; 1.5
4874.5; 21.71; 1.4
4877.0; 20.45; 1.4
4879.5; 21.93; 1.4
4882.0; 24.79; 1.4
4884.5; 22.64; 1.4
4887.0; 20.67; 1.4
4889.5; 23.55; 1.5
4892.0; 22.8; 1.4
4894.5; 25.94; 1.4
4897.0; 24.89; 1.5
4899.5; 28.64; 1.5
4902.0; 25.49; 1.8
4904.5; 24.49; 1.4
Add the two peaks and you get 59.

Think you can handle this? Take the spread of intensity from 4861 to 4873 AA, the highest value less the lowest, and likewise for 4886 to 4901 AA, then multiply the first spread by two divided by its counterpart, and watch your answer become 3.9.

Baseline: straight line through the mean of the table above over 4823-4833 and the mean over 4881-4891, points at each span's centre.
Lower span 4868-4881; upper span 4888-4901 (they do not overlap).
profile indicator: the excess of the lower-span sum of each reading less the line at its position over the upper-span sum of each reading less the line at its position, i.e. -21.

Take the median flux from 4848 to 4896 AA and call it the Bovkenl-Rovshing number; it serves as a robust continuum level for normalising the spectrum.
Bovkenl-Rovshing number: 22.6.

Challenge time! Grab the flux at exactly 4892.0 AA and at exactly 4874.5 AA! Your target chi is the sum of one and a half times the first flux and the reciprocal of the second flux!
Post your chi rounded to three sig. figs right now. 34.2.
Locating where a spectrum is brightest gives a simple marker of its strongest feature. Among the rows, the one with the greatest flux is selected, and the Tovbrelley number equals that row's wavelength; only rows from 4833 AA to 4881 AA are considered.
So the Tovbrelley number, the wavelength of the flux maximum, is 4862.0 AA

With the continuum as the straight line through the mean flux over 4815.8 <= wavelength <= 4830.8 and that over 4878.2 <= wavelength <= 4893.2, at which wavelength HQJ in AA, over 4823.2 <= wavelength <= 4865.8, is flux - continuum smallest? 4857.0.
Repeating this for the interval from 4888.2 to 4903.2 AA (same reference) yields 4892.0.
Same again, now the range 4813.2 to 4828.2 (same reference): 4814.5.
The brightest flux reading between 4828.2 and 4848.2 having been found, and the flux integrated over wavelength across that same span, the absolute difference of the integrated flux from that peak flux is 466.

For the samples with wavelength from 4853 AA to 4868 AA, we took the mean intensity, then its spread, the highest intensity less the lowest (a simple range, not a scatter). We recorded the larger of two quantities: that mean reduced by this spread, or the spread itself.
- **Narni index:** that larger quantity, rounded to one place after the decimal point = 15.7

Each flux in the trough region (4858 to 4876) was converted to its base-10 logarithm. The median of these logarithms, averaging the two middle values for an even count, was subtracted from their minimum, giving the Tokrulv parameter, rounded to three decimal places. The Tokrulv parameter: -0.076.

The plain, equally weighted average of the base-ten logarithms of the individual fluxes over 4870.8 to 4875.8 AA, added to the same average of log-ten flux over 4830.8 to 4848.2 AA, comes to 2.73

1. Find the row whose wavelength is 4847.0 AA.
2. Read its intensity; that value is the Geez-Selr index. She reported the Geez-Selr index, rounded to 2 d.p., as 24.91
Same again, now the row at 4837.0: 24.97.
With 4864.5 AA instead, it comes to 21.59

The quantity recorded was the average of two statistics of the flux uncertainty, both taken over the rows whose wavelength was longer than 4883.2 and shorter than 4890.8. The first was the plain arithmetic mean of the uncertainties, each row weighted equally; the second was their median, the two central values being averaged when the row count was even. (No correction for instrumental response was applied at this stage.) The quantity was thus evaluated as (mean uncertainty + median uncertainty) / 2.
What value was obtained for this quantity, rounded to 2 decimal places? 1.42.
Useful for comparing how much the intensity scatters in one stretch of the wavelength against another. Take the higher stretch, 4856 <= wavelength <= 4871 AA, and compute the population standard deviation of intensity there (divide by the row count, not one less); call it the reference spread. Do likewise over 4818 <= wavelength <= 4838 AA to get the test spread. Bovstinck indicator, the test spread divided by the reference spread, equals 0.10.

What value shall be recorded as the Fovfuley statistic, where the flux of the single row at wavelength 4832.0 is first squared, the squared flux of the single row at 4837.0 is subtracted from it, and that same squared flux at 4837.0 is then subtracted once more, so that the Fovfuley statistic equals -599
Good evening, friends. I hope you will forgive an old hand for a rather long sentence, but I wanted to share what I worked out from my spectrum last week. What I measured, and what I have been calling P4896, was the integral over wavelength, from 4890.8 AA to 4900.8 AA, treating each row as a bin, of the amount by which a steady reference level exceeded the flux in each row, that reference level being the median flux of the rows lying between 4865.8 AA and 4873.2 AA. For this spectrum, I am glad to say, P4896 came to -37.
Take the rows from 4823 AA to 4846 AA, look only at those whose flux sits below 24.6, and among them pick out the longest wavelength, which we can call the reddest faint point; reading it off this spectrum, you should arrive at 4844.5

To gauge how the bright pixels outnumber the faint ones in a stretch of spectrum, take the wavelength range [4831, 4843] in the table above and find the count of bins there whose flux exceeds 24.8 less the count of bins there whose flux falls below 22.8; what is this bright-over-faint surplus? 3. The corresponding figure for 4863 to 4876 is -5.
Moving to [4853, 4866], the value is -1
